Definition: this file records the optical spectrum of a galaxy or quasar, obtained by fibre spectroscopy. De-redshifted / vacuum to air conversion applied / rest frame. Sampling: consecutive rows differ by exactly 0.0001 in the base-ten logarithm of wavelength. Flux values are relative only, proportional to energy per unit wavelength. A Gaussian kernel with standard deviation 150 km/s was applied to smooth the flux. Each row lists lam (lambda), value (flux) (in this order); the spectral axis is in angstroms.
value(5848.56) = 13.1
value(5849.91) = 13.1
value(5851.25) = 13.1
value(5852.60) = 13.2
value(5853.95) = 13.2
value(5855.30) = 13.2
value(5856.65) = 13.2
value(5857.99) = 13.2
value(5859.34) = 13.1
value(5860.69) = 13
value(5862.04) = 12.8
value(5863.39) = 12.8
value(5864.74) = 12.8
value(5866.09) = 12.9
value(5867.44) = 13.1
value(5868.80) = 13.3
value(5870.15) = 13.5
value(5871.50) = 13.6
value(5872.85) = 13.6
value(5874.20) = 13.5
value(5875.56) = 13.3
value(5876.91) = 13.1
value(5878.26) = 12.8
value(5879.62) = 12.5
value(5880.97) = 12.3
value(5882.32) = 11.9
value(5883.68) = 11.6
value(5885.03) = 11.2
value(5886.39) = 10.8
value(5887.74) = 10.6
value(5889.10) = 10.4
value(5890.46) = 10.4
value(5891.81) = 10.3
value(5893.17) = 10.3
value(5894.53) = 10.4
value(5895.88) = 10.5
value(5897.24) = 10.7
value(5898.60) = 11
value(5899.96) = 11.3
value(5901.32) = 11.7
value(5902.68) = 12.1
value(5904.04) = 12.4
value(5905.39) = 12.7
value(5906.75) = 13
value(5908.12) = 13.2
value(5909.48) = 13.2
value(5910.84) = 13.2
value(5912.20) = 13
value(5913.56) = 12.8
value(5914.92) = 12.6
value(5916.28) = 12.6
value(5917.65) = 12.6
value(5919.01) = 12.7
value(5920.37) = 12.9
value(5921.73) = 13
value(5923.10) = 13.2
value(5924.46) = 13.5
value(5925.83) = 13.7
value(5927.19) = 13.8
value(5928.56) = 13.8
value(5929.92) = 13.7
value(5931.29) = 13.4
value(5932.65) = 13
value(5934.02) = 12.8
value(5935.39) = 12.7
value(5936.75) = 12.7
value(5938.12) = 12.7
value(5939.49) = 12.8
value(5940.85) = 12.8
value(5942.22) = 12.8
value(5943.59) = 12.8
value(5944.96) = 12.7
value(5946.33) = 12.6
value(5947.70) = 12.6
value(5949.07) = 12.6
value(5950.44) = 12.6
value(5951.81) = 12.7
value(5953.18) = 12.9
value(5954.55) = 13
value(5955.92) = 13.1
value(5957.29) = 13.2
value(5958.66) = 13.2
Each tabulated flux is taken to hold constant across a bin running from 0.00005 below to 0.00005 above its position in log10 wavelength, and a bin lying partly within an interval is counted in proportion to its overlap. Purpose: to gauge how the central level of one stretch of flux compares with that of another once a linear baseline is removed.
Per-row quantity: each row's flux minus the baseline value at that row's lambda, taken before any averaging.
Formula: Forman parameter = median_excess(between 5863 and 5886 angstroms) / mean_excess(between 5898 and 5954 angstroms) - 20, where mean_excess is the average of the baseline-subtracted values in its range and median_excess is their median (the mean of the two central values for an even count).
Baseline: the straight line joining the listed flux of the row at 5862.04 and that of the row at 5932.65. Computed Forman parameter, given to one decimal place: -20.5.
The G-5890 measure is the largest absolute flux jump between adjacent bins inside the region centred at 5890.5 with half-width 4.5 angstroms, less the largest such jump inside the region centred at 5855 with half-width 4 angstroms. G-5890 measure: 0.10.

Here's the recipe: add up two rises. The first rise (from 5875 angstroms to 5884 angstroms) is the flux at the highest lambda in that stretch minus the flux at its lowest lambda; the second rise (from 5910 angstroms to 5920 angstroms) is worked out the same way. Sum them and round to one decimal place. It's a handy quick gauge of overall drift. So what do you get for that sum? -2.2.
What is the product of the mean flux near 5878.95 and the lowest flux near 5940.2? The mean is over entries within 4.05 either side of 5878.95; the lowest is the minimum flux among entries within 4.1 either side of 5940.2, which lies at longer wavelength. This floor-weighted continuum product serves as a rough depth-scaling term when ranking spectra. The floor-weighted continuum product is 161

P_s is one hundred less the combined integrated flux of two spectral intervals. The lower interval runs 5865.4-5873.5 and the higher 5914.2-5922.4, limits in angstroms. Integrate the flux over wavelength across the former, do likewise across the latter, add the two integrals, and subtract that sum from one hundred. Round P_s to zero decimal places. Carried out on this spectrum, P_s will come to -112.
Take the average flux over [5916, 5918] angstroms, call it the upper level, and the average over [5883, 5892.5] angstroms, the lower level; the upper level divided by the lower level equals 1.17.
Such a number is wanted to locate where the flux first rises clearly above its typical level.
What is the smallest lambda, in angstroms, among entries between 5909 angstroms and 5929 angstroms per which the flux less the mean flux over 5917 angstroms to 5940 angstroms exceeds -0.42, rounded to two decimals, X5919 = 5909.48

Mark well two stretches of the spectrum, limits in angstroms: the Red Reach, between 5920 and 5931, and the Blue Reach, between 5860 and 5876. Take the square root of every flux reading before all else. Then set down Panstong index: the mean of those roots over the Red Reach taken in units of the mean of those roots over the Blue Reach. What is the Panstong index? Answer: 1.01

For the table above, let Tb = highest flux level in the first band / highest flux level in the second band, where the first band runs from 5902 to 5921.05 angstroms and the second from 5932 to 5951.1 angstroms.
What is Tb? 1.02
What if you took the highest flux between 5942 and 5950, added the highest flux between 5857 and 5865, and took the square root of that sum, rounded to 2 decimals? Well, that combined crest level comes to 5.10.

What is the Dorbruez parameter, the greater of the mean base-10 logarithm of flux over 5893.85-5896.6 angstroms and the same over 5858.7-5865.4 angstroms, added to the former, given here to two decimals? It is 2.13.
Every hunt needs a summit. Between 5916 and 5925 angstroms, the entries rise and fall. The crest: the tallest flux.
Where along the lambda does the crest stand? 5924.46 angstroms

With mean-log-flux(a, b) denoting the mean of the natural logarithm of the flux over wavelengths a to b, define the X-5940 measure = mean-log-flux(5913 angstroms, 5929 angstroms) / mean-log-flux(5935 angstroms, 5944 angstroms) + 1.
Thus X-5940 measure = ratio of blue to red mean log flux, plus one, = 2.01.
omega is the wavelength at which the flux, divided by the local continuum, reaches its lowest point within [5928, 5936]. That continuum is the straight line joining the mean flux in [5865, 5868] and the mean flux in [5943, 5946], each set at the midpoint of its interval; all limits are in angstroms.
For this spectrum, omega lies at 5935.39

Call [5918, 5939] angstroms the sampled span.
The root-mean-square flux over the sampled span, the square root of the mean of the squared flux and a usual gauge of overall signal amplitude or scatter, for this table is 13.2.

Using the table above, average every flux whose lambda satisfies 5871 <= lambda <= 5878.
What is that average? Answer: 13.4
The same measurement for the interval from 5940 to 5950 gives 12.7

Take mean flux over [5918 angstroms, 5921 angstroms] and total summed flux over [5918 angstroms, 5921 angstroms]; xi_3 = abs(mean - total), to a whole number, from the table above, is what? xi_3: 13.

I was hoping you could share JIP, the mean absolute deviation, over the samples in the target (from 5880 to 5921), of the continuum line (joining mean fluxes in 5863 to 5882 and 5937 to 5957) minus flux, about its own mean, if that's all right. 1.0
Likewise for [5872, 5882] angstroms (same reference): 0.4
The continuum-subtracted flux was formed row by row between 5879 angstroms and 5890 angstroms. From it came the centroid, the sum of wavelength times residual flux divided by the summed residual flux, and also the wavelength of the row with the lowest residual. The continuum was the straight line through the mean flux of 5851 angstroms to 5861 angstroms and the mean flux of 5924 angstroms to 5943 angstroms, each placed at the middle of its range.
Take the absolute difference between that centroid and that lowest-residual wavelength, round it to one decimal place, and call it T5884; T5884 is 3.4 angstroms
